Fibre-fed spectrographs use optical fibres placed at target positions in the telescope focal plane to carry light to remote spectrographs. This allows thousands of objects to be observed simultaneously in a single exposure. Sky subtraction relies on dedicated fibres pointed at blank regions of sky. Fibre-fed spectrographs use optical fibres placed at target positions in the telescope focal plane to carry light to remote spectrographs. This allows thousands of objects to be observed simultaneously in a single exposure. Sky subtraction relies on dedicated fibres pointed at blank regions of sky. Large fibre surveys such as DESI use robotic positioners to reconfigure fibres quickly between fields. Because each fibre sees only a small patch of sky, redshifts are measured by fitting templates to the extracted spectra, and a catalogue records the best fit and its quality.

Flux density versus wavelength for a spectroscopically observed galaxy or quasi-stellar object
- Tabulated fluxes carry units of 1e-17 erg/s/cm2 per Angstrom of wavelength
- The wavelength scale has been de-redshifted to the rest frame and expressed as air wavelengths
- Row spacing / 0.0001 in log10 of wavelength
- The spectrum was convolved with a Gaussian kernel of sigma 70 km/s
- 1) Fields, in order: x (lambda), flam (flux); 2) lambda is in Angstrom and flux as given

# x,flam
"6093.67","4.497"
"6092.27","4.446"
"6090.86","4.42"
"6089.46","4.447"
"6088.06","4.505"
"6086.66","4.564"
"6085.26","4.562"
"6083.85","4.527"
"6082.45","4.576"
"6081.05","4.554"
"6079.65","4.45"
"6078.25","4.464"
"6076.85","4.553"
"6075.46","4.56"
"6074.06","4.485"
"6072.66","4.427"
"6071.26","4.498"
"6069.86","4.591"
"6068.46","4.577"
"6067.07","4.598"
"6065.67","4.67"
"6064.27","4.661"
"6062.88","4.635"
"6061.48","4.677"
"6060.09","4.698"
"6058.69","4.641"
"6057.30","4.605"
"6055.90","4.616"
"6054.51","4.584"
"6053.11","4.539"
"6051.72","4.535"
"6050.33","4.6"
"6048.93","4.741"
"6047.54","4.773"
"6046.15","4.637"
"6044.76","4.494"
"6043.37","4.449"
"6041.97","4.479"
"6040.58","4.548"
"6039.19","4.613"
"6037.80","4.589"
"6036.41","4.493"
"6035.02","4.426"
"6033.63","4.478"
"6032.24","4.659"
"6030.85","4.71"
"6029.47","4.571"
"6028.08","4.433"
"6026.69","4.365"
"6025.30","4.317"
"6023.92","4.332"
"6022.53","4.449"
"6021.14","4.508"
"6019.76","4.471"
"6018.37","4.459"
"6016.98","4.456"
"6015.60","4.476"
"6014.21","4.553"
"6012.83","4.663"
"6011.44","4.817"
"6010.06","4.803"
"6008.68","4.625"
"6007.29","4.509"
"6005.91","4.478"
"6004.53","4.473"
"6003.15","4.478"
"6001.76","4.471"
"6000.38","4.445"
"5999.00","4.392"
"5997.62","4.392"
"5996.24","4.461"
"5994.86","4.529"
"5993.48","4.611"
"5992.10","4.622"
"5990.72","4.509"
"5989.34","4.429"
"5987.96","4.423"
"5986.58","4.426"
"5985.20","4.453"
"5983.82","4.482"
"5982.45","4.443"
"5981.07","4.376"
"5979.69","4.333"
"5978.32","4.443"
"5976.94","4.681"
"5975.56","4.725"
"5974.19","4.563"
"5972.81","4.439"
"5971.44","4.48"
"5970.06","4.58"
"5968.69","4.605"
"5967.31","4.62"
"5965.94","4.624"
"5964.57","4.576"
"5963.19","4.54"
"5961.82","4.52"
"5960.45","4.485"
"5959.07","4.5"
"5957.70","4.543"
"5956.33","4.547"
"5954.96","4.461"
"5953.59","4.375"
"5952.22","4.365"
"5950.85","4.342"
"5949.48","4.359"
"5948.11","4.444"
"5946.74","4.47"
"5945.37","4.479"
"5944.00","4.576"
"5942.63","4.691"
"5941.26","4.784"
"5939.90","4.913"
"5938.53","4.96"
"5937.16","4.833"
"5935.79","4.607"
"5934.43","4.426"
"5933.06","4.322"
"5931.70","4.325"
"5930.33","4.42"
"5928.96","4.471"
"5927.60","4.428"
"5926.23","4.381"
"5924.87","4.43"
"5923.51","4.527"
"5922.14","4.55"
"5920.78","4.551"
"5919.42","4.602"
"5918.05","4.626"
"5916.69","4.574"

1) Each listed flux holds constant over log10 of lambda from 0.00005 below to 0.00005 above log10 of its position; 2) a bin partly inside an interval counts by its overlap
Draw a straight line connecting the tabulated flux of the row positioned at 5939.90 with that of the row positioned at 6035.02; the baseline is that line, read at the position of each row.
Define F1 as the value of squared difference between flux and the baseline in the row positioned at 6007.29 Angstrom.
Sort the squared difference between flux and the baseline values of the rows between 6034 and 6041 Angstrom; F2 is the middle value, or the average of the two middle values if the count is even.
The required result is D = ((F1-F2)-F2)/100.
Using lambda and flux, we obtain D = -0.0004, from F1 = 0.00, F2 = 0.02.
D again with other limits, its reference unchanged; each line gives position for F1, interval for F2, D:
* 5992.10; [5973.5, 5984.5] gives -0.0011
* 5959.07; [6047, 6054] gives -0.0003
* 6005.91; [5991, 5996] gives 0.0001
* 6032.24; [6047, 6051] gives -0.0025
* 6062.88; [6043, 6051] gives -0.0001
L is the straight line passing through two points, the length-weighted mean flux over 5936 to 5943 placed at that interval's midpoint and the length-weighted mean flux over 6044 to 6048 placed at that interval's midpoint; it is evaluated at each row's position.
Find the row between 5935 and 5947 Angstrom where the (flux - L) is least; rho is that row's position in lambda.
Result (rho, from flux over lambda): 5946.74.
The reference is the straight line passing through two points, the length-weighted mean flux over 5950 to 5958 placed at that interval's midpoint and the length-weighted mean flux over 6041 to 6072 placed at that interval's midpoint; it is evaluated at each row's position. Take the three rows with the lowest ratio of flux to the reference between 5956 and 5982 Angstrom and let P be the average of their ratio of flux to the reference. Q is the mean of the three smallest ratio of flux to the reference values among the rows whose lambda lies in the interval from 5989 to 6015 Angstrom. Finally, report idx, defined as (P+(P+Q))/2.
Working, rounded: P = 0.979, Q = 0.978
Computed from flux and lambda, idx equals 1.47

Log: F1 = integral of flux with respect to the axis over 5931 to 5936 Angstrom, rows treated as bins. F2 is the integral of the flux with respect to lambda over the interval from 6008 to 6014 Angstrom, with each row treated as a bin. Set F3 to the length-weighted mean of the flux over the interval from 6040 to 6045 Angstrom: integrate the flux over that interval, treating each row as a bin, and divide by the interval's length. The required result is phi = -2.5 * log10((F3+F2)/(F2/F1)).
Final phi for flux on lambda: -3.52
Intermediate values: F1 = 22.0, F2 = 28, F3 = 4.49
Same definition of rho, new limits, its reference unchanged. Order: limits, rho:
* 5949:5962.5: 5950.85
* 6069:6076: 6072.66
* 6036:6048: 6043.37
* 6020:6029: 6025.30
